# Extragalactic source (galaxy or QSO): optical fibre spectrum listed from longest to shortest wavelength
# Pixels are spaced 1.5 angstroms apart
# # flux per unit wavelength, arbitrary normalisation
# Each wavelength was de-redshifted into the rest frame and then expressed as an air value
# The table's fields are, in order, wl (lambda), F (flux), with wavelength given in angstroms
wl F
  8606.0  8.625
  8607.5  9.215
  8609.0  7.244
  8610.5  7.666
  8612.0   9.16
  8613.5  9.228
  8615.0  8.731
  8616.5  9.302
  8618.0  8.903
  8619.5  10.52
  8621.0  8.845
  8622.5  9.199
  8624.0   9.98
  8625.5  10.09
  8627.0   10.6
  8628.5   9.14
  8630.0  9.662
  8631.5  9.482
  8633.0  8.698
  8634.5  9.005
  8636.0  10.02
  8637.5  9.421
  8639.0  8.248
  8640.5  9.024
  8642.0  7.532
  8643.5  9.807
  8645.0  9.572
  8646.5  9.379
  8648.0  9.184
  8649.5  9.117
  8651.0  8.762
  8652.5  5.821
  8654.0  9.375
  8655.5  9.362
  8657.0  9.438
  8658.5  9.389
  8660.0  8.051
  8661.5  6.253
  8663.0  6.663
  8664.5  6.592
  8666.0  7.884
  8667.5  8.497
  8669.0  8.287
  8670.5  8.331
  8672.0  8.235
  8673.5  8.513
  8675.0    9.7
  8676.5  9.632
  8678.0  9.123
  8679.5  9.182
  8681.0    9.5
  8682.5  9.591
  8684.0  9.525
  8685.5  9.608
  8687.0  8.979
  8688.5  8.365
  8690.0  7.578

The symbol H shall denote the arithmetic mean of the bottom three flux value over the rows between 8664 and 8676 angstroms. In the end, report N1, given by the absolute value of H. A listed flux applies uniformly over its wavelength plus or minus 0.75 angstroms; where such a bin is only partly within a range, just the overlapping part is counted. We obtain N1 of 7.6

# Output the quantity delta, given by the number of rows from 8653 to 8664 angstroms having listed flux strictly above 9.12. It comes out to 4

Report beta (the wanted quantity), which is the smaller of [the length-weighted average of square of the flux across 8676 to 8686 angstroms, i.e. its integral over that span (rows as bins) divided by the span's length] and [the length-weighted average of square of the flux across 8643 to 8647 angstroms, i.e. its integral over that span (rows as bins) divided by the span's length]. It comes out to 89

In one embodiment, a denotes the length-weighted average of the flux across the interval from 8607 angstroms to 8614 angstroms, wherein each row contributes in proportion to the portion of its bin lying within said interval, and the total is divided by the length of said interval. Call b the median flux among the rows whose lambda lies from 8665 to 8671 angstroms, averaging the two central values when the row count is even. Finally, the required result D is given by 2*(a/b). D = 2.03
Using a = 8.45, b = 8.31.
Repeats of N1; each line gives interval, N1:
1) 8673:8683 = 8.9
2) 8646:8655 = 7.9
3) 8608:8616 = 7.9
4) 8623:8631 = 9.6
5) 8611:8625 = 8.8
